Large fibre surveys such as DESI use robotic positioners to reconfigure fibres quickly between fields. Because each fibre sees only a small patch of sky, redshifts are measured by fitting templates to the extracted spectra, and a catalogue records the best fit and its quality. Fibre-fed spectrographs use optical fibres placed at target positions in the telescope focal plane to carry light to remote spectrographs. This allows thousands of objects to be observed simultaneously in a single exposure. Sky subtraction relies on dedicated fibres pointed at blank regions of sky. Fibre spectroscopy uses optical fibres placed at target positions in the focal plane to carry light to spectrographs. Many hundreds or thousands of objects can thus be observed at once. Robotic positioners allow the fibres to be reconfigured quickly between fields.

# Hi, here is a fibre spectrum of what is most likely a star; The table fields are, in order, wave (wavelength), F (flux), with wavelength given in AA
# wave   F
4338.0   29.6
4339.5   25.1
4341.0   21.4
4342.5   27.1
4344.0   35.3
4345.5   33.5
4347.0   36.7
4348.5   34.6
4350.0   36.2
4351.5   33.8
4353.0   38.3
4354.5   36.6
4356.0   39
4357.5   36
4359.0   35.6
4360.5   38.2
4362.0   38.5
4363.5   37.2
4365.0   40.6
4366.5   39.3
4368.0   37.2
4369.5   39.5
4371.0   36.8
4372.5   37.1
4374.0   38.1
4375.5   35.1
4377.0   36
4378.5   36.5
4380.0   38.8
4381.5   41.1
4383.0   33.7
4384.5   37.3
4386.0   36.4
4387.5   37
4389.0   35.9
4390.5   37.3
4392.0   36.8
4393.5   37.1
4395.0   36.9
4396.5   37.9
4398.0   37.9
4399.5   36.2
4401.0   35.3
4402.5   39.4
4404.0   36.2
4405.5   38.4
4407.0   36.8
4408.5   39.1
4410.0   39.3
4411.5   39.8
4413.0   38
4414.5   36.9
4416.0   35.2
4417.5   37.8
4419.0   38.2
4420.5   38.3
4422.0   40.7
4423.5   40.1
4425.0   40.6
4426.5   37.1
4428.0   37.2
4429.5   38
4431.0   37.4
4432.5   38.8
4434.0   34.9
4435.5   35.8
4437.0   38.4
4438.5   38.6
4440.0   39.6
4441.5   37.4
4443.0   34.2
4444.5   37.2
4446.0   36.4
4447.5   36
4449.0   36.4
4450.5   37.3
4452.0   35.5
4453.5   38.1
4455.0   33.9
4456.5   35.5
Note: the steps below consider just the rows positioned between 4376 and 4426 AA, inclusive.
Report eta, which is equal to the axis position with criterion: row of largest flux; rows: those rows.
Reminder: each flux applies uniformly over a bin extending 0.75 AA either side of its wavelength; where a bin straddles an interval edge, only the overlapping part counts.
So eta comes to 4381.5 AA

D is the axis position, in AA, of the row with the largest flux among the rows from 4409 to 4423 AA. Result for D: 4422.0 AA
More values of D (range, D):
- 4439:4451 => 4440.0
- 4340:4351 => 4347.0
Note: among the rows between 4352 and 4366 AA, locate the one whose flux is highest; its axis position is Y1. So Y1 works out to 4365.0 AA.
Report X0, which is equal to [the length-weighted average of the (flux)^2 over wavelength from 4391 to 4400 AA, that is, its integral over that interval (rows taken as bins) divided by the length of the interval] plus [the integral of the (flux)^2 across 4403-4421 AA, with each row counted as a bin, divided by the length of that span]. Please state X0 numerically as 2816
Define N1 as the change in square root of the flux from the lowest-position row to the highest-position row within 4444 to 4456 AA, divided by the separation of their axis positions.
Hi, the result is -0.026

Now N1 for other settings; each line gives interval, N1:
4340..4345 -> 0.438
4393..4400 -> -0.012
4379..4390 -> -0.026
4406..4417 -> -0.015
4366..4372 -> -0.045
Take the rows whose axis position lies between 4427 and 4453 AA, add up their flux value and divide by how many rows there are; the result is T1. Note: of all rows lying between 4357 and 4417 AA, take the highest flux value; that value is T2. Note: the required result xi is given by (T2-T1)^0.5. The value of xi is 2.02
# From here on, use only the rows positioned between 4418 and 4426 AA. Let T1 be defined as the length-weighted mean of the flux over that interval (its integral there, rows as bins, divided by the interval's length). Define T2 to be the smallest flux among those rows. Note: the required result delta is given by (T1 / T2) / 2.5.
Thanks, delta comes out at 0.413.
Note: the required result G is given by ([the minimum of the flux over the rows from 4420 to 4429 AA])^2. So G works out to 1376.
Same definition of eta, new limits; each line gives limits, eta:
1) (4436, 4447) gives 4440.0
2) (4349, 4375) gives 4365.0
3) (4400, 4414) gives 4411.5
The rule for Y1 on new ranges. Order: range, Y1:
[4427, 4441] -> 4440.0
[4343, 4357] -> 4356.0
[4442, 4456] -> 4453.5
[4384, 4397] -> 4396.5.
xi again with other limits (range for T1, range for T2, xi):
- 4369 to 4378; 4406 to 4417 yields 1.64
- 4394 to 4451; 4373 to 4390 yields 1.86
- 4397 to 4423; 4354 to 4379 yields 1.66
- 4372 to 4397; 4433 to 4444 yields 1.61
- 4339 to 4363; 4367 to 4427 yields 2.64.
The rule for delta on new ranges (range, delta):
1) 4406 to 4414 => 0.419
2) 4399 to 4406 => 0.420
